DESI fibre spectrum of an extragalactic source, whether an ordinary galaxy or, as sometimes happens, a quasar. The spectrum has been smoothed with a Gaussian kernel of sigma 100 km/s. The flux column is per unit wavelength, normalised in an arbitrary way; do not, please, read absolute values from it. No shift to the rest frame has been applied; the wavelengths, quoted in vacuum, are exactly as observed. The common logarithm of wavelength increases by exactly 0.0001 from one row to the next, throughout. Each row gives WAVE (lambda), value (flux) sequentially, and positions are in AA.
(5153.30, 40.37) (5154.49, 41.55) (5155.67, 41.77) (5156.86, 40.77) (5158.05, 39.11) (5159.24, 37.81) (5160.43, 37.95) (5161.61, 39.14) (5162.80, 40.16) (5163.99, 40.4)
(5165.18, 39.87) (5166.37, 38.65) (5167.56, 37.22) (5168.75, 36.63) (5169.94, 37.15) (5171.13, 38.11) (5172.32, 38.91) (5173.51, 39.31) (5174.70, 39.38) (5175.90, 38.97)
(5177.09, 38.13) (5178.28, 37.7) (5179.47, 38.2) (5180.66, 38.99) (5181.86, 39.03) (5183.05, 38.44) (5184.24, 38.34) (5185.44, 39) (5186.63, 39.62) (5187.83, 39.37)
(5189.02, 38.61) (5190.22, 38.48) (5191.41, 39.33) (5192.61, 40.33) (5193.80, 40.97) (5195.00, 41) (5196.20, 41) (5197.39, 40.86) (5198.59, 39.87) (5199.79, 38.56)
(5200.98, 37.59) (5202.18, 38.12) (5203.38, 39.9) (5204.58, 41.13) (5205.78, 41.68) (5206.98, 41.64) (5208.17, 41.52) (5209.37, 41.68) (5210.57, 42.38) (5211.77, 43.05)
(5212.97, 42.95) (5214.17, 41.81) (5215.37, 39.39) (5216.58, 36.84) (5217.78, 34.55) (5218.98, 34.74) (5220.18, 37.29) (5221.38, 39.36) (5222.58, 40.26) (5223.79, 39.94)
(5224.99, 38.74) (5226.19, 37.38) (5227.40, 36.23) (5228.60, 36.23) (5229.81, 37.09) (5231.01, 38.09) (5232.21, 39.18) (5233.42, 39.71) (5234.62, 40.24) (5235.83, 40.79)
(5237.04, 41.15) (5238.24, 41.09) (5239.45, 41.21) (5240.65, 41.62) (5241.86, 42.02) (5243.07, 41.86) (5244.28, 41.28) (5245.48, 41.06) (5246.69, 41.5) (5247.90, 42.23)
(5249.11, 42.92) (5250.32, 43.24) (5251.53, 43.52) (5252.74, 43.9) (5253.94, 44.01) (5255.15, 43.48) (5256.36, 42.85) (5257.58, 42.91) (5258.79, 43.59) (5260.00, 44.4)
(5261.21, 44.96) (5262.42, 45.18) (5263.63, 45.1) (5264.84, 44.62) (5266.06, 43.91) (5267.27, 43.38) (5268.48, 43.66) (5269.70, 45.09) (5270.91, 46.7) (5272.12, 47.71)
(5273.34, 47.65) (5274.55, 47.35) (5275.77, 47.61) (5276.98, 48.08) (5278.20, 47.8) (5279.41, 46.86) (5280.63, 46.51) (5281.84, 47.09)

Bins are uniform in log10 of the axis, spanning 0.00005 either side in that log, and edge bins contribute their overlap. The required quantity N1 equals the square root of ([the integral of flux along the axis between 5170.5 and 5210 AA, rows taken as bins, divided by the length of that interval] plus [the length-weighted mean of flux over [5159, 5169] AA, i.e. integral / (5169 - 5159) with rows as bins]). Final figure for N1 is 8.85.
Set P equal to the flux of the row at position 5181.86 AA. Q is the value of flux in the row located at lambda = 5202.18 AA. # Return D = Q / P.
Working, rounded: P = 39.03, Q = 38.12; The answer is 0.98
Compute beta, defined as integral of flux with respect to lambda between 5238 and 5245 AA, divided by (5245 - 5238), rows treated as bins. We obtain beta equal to 41.5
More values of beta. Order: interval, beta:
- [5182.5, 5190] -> 38.9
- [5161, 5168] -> 39.3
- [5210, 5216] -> 41.8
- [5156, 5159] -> 39.8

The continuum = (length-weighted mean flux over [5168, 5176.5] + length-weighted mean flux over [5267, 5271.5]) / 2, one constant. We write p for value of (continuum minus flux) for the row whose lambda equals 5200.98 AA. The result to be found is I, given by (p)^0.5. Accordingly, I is 2.0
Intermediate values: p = 4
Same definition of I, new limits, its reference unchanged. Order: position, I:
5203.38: 1.3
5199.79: 1.7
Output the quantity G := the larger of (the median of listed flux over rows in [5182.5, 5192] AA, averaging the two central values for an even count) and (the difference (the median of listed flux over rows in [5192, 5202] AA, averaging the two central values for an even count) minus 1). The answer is 39.6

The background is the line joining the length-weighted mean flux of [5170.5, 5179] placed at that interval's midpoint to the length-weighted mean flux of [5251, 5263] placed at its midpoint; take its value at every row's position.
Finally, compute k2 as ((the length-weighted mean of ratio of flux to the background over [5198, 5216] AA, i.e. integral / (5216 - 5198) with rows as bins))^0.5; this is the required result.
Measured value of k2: 1.00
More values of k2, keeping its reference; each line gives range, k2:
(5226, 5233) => 0.94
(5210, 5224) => 0.98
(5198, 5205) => 0.98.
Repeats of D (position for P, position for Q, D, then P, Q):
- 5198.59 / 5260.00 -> 1.11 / 39.87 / 44.4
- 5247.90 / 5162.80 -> 0.95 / 42.23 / 40.16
